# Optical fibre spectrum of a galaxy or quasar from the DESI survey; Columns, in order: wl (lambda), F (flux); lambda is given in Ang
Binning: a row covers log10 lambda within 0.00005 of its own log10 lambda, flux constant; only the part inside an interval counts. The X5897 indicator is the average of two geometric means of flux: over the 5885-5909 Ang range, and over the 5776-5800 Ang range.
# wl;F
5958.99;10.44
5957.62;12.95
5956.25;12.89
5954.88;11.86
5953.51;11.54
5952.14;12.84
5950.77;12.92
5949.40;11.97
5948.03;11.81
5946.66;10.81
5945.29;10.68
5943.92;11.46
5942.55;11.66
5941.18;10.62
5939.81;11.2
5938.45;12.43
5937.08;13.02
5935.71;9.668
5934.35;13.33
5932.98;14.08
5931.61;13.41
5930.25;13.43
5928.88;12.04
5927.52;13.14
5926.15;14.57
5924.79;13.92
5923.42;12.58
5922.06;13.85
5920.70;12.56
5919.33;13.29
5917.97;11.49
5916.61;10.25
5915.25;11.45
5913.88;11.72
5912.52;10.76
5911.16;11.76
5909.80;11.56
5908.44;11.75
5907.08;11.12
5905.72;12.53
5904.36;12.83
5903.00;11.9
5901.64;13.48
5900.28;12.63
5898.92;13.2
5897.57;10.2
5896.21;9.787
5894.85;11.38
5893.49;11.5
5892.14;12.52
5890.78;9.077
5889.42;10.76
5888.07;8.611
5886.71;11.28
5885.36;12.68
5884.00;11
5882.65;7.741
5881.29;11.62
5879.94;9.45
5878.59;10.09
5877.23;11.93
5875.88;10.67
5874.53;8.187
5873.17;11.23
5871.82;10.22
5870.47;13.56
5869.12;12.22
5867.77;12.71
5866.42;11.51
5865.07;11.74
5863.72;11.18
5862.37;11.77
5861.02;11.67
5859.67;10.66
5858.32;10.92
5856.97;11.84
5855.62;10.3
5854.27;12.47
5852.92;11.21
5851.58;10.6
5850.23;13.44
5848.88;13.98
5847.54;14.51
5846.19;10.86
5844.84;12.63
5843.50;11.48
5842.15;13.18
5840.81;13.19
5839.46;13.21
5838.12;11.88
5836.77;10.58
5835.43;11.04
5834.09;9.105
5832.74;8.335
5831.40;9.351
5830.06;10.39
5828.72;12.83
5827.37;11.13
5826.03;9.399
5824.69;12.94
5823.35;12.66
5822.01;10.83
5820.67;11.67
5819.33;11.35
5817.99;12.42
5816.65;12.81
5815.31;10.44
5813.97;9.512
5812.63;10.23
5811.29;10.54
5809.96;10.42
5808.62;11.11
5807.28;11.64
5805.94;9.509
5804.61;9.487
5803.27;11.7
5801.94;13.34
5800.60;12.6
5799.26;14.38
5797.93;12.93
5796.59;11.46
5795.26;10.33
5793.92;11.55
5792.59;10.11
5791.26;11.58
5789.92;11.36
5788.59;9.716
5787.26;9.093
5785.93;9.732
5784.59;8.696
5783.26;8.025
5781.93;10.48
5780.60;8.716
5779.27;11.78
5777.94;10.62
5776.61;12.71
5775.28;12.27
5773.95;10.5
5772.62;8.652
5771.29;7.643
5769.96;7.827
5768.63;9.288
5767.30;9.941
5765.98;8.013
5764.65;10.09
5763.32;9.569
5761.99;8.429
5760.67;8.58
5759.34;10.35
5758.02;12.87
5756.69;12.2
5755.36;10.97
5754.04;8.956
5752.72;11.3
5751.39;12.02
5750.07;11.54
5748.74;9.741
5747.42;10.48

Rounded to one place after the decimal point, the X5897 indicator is 11.0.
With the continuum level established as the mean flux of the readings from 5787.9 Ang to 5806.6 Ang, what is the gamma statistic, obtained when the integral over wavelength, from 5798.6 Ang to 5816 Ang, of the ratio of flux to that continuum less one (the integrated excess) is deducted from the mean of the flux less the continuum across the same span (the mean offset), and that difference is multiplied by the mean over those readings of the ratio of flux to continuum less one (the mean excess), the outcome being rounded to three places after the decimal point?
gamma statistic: -0.004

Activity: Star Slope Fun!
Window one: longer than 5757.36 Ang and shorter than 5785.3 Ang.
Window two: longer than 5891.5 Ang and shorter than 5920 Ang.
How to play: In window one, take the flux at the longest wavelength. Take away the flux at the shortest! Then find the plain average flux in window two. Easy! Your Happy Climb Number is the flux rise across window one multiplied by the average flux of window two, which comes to -49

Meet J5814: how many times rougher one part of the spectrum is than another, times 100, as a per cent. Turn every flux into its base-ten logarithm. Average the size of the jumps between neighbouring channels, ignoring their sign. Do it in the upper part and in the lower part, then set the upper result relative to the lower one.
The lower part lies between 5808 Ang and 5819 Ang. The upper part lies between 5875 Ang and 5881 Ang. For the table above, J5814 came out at 159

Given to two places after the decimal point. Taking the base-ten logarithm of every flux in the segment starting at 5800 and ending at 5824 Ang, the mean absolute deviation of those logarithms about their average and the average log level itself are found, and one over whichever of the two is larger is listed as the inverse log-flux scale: 0.95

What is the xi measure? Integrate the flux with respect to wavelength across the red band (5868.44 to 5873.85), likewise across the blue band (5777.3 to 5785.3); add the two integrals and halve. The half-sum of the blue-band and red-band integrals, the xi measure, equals 71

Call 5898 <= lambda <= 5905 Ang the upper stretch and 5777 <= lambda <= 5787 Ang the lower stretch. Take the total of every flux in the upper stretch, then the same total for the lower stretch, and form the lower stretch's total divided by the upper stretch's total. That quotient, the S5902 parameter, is 1.06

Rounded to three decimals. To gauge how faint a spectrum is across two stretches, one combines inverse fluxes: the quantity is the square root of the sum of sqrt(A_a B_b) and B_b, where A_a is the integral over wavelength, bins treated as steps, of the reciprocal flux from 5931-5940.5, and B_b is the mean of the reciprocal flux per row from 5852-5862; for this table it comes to 0.593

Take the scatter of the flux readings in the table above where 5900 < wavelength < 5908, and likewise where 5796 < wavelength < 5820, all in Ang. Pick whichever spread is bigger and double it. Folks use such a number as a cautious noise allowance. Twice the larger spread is 2.8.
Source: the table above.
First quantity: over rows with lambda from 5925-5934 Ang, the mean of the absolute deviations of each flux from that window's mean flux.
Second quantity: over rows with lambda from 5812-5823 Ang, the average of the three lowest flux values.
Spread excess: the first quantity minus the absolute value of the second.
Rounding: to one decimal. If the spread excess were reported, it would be -9.5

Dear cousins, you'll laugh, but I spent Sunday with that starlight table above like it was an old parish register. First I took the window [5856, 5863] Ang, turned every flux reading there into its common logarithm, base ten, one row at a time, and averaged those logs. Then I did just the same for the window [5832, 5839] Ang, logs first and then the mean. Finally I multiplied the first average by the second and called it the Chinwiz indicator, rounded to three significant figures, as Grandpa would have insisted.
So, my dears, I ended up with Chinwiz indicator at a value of 1.06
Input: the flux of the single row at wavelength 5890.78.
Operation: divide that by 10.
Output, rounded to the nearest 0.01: 0.91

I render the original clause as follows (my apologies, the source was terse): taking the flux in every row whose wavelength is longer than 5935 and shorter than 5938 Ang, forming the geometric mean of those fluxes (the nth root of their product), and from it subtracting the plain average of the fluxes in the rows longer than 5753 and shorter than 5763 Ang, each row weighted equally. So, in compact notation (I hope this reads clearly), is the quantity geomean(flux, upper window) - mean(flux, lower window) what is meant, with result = 0.9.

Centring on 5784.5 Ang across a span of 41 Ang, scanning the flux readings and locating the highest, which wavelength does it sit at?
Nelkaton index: 5799.26 Ang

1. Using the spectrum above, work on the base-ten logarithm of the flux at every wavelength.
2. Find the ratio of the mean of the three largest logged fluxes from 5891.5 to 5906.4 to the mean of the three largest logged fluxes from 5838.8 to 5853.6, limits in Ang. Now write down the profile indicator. 0.978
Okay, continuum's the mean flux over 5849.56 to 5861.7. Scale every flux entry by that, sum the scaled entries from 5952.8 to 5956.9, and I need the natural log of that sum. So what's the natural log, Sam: 1.15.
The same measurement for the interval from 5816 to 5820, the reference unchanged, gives 1.16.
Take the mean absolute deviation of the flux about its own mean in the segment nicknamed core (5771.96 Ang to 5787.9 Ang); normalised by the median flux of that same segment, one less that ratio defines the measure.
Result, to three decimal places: 0.873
